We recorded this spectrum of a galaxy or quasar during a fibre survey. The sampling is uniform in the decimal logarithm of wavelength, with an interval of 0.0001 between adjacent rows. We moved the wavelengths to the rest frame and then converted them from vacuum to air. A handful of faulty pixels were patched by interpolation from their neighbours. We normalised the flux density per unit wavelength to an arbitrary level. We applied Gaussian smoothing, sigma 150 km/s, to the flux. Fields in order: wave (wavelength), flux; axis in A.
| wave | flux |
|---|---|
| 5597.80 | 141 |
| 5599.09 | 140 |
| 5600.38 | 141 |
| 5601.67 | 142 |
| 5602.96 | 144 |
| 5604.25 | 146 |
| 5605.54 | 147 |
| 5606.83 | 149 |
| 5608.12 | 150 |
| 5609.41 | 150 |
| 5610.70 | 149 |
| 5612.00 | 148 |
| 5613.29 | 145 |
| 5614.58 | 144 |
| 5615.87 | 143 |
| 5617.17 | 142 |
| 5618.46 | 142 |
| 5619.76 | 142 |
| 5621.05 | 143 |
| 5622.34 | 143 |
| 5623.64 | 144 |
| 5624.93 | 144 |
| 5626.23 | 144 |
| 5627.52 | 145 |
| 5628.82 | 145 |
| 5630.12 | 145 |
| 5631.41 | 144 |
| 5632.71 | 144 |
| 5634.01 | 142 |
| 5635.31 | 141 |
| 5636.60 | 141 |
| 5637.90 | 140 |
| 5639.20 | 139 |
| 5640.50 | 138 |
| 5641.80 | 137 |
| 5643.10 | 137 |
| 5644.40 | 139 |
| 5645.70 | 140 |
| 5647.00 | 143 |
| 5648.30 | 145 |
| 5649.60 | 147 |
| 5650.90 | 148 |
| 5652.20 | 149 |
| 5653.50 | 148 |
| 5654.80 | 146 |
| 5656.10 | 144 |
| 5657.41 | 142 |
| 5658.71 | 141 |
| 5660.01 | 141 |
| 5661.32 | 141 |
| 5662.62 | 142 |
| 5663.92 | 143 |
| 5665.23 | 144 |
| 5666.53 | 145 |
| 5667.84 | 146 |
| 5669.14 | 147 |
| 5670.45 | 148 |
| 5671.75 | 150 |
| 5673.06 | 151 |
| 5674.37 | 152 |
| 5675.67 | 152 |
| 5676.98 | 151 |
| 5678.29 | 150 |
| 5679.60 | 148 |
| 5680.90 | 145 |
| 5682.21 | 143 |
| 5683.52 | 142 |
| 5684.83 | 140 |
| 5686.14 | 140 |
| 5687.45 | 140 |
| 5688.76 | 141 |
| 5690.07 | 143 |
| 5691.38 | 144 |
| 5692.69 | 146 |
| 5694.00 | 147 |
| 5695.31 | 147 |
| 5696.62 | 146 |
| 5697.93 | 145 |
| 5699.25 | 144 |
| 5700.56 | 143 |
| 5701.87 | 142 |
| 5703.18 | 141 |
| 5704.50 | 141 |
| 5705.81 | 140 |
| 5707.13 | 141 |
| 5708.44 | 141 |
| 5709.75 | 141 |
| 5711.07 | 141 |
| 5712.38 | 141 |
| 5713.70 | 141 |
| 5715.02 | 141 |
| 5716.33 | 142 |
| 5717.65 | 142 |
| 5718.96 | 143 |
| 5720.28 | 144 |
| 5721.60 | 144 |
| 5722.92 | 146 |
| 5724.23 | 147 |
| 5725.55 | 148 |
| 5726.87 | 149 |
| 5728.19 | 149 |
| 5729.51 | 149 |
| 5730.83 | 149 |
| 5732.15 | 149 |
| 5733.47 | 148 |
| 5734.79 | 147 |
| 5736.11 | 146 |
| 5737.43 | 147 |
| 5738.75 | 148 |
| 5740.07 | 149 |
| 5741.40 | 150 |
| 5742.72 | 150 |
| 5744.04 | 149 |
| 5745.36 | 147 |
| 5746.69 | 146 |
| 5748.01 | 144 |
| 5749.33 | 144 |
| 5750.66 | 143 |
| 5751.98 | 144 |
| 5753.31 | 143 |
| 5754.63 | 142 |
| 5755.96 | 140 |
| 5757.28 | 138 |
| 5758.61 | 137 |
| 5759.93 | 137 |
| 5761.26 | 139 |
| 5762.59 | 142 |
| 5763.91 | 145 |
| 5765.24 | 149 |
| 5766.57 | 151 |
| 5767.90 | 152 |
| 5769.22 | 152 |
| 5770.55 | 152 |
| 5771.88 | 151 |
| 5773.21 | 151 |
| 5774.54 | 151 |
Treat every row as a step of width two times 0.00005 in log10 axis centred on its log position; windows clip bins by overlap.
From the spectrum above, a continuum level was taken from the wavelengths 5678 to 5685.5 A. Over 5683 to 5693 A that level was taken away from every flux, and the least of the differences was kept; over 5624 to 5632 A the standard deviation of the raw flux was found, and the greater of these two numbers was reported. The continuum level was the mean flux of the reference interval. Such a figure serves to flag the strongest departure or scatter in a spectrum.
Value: 0.5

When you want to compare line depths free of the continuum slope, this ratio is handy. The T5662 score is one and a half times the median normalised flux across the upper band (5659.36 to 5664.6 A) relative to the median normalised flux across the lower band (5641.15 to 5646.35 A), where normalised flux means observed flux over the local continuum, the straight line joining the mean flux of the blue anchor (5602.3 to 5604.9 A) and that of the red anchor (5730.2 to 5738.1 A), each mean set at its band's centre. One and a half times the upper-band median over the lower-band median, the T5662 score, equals 1.53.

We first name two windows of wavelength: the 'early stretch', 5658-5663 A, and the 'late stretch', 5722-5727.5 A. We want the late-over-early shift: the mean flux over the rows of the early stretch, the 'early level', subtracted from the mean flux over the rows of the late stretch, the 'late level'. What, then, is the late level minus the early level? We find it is 6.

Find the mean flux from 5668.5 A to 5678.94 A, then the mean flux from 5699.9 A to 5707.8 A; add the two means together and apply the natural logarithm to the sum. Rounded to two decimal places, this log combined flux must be 5.67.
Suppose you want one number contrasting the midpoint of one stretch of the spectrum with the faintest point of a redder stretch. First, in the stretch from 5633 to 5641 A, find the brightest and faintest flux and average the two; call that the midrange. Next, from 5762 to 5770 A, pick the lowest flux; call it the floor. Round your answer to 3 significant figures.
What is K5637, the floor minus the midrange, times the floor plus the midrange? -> 564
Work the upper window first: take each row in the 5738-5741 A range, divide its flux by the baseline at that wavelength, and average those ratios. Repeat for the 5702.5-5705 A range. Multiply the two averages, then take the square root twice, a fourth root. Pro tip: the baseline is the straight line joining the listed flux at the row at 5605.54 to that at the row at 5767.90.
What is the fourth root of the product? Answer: 0.980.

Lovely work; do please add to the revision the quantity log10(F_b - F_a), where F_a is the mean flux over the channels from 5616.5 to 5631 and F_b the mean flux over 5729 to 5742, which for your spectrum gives 0.7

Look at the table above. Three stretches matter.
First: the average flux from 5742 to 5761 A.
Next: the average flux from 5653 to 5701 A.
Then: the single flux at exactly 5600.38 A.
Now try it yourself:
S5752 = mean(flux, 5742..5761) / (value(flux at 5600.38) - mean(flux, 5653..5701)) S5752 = -35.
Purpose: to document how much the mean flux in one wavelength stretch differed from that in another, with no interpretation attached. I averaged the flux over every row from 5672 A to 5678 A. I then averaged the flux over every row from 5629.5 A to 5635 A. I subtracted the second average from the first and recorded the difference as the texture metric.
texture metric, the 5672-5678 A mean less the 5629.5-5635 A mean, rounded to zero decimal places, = 8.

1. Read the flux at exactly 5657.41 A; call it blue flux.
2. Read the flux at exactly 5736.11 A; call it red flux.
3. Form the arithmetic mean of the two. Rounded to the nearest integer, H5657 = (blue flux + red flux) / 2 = 144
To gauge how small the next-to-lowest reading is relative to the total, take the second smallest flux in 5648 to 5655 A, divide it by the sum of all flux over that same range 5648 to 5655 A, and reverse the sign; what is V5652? -0.165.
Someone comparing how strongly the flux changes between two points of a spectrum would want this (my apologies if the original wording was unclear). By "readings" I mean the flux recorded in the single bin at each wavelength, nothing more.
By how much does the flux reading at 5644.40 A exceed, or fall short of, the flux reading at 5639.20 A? 0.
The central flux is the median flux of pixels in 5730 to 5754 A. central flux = 147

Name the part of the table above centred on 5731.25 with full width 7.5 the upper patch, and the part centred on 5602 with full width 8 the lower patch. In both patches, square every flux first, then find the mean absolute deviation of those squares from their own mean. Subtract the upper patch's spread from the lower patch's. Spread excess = 472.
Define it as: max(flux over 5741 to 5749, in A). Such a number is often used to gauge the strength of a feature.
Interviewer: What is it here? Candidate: 150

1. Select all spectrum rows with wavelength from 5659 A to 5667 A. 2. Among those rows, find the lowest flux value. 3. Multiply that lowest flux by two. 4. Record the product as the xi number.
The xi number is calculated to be 282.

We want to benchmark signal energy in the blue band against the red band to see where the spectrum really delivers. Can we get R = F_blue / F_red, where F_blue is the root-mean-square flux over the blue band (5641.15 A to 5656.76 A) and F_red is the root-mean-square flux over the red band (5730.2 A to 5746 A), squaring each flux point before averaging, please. 0.97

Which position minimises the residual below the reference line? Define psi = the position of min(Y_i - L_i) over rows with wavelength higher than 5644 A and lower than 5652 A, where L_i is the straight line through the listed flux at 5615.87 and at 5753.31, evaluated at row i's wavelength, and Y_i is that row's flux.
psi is 5644.40 A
